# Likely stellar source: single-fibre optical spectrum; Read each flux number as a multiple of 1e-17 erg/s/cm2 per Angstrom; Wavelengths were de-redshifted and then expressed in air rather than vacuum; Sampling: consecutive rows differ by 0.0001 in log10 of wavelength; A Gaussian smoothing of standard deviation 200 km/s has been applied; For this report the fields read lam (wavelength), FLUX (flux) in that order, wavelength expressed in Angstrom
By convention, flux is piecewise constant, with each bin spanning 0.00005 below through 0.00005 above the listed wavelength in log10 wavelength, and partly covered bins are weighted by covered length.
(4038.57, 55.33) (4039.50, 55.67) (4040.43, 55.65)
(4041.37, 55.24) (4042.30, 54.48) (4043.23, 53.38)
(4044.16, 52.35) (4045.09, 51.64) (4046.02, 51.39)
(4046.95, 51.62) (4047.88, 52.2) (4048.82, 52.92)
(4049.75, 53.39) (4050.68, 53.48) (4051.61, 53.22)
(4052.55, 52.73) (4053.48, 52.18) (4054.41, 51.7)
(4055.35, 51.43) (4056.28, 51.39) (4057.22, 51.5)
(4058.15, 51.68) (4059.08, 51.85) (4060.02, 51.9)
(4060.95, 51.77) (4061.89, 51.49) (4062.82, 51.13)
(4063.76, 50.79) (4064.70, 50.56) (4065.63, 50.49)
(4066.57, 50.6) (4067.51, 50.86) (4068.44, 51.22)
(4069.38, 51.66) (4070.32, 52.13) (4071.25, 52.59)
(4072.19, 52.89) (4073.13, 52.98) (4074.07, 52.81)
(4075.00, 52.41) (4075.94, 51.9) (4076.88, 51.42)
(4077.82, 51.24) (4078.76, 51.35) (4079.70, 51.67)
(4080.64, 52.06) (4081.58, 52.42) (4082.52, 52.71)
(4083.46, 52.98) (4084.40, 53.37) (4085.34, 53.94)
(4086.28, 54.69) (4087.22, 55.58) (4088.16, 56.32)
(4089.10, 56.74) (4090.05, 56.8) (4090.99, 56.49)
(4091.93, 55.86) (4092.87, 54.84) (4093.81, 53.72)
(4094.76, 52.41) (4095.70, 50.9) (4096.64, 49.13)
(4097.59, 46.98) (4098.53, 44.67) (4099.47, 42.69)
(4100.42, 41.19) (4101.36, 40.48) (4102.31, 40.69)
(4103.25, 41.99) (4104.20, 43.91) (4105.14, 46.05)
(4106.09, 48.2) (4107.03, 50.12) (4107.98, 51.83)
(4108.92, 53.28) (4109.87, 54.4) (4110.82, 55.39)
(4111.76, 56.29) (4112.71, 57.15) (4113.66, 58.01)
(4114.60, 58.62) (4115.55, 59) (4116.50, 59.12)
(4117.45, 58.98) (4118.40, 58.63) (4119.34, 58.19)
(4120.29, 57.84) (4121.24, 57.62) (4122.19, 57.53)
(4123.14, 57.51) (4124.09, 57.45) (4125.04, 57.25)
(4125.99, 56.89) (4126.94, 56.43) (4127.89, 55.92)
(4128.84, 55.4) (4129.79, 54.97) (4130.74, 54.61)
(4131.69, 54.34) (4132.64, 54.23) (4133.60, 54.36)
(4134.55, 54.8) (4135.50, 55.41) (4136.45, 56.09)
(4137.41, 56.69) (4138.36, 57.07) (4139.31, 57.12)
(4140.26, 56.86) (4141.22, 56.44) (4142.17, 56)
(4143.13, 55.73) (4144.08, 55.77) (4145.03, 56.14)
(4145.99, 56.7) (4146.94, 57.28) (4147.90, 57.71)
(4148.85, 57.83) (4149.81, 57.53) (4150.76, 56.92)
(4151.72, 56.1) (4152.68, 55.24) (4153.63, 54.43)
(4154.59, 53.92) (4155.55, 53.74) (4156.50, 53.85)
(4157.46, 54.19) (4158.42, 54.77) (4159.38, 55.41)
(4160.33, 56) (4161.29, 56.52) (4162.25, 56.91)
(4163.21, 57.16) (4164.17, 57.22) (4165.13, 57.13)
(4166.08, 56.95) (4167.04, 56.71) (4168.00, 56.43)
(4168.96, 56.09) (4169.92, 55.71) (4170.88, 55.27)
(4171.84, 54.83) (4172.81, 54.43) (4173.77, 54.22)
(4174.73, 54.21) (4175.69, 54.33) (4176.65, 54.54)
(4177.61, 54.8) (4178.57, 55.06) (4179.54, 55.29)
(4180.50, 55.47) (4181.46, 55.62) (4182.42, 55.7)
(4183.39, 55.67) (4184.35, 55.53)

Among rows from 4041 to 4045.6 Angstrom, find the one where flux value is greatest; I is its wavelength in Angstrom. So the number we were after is 4041.37 Angstrom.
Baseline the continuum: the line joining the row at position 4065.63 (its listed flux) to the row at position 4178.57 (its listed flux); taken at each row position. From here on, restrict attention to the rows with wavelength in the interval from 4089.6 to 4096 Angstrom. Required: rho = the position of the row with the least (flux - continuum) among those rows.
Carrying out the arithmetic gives 4095.70 Angstrom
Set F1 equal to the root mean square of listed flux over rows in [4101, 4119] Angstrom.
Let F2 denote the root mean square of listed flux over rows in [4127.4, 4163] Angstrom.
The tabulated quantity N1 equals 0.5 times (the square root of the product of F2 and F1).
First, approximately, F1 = 53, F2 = 55.8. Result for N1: 27.1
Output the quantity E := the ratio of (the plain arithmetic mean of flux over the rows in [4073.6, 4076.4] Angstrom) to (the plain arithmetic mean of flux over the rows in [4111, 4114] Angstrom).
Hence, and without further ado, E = 0.92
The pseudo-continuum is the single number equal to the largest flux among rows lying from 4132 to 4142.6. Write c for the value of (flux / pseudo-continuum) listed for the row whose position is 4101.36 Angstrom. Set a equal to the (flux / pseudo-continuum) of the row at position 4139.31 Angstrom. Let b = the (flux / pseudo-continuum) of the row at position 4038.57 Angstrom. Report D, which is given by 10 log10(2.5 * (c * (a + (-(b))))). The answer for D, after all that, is -13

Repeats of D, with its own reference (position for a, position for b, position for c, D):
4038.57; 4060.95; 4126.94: -8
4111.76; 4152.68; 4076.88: -14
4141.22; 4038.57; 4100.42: -15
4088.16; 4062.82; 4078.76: -7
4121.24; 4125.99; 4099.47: -16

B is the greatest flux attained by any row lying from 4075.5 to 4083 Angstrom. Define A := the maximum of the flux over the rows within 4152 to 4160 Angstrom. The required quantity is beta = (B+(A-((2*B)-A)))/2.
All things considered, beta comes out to 29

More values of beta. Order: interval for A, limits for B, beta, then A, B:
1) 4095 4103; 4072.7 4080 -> 24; 50.9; 52.98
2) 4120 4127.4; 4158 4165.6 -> 29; 57.84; 57.22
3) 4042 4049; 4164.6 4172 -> 26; 54.48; 57.13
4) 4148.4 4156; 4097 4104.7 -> 34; 57.83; 46.98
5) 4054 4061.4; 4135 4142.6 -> 23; 51.9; 57.12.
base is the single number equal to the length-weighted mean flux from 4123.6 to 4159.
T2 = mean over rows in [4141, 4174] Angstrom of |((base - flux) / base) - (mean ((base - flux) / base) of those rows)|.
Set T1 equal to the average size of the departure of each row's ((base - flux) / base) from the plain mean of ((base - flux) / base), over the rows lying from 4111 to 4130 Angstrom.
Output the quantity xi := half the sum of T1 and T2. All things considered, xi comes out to 0.017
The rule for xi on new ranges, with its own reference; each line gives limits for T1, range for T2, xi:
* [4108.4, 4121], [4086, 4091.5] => 0.020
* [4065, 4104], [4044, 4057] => 0.033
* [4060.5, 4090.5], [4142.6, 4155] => 0.021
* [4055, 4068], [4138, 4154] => 0.011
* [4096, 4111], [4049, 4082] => 0.044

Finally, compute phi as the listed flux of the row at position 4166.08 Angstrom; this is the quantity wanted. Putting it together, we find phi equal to 56.95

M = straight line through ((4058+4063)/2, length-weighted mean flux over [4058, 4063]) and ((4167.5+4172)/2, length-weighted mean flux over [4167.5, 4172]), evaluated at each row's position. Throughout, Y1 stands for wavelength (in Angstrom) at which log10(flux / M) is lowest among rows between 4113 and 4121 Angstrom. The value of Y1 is 4120.29 Angstrom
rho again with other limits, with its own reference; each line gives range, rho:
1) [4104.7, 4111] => 4105.14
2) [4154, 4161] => 4155.55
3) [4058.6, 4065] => 4064.70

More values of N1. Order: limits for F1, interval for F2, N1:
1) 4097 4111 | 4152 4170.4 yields 25.6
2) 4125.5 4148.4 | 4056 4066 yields 26.8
